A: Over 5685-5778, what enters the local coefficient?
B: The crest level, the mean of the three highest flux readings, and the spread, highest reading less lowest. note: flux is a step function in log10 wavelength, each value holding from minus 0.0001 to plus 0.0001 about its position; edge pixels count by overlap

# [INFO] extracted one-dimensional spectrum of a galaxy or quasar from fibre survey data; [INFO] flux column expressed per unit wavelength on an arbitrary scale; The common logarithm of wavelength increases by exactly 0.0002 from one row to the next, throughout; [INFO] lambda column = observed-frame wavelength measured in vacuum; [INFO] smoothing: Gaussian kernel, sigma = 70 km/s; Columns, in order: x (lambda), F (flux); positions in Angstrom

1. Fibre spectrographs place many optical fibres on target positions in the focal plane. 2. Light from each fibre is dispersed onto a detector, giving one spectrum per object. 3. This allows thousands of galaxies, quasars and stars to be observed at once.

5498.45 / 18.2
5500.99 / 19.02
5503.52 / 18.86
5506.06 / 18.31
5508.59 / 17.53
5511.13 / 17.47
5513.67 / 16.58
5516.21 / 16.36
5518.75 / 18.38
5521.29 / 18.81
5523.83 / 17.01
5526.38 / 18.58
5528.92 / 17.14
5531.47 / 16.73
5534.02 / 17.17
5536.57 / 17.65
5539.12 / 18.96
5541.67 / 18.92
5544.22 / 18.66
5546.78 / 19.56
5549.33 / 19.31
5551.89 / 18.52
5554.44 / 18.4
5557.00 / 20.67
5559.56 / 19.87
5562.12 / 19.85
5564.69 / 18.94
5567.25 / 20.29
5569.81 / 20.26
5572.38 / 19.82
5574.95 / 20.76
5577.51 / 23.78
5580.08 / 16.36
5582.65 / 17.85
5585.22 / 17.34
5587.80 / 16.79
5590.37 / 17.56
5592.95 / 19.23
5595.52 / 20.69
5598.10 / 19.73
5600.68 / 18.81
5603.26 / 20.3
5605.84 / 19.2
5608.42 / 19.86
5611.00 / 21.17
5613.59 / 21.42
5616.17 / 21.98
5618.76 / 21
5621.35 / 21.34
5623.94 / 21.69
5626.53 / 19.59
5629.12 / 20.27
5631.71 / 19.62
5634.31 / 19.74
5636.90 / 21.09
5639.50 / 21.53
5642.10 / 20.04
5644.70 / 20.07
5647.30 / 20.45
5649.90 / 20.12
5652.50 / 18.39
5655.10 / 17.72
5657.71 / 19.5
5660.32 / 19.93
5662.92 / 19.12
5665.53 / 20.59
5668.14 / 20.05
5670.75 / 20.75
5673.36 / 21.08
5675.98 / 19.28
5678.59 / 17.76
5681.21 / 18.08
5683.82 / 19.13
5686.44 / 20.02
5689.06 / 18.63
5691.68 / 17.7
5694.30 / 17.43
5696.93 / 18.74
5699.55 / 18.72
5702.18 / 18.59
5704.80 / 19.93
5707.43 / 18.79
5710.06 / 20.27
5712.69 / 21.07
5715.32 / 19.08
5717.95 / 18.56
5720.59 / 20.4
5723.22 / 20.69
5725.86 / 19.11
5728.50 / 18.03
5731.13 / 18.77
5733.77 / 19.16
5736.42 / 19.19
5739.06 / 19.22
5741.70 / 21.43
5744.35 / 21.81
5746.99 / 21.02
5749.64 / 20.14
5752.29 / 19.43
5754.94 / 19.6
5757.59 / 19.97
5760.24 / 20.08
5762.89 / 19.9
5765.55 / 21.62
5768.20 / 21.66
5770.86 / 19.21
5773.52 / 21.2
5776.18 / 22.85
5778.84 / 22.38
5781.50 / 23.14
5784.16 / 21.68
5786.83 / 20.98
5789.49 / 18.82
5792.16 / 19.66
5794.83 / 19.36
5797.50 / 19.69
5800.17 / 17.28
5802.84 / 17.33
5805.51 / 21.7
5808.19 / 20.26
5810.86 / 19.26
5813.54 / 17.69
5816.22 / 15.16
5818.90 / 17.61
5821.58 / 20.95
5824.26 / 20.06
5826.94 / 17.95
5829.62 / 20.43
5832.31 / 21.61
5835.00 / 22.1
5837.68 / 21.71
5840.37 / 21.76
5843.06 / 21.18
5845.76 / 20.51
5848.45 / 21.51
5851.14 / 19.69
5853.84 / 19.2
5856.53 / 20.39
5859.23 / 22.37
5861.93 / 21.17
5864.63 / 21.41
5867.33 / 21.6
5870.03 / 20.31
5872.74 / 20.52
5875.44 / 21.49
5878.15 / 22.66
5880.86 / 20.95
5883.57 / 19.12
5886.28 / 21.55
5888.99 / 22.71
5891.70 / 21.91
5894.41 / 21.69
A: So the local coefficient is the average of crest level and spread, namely 13.8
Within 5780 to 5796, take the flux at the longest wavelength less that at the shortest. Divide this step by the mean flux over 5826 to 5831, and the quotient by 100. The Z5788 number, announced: -0.0020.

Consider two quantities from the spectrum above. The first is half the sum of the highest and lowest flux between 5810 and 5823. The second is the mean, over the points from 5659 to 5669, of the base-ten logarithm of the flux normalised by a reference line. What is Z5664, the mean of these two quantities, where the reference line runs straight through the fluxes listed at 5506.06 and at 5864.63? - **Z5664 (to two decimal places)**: 9.03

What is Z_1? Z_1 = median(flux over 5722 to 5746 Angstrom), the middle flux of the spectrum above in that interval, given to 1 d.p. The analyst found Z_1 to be 19.2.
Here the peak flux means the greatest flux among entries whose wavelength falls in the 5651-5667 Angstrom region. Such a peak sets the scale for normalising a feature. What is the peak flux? 20.59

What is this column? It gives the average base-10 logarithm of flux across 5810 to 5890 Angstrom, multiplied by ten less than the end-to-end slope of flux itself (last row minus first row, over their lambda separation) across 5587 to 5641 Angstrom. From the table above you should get -13.0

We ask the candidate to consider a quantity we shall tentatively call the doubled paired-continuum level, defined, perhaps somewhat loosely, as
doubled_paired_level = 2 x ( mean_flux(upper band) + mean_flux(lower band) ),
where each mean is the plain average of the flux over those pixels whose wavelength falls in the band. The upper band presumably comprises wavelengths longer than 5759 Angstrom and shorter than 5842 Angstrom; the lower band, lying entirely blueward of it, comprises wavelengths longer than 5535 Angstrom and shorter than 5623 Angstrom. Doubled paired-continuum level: 79.4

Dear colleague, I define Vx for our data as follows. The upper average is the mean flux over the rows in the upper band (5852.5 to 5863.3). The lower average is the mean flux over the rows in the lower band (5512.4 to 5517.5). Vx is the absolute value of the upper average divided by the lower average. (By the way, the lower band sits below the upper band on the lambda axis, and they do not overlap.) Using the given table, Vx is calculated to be 1.26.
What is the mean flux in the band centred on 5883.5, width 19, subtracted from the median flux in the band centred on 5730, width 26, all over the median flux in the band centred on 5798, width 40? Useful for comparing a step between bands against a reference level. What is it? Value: -0.12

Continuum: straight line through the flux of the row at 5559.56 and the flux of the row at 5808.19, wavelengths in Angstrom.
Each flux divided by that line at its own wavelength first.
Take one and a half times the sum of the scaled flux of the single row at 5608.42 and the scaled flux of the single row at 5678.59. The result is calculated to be 2.82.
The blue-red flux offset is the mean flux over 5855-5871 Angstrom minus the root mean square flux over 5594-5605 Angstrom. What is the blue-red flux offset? 1.3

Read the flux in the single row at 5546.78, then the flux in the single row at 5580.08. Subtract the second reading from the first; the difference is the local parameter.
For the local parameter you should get 3.2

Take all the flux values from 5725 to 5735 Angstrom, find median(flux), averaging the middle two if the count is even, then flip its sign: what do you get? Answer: -18.9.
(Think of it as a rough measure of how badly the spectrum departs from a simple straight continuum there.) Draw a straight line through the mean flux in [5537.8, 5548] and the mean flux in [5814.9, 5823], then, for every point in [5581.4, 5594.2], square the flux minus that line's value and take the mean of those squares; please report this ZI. 1.9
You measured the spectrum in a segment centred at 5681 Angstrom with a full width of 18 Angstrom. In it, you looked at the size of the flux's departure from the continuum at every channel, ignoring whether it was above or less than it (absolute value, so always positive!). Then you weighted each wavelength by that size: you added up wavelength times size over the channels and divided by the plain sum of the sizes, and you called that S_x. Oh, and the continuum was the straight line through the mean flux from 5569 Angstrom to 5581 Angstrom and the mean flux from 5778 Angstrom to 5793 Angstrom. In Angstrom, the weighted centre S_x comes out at 5681.7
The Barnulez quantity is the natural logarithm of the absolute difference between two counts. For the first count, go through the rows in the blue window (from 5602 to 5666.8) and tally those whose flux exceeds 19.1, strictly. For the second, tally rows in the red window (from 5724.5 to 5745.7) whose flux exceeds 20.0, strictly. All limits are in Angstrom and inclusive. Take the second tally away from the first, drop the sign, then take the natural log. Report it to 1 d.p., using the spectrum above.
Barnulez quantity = 3.0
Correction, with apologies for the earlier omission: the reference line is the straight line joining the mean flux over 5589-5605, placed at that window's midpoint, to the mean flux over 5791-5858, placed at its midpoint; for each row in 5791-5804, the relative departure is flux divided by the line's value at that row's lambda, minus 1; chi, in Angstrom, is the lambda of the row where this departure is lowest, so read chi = 5800.17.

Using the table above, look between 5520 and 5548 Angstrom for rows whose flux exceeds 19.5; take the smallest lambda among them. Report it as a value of 5546.78 Angstrom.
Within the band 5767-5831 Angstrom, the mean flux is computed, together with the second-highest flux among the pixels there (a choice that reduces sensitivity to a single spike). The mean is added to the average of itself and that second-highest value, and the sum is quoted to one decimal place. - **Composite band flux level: 41.2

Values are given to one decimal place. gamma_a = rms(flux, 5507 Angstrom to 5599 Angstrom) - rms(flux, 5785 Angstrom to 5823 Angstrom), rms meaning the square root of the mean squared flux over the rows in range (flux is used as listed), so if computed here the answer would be -0.3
